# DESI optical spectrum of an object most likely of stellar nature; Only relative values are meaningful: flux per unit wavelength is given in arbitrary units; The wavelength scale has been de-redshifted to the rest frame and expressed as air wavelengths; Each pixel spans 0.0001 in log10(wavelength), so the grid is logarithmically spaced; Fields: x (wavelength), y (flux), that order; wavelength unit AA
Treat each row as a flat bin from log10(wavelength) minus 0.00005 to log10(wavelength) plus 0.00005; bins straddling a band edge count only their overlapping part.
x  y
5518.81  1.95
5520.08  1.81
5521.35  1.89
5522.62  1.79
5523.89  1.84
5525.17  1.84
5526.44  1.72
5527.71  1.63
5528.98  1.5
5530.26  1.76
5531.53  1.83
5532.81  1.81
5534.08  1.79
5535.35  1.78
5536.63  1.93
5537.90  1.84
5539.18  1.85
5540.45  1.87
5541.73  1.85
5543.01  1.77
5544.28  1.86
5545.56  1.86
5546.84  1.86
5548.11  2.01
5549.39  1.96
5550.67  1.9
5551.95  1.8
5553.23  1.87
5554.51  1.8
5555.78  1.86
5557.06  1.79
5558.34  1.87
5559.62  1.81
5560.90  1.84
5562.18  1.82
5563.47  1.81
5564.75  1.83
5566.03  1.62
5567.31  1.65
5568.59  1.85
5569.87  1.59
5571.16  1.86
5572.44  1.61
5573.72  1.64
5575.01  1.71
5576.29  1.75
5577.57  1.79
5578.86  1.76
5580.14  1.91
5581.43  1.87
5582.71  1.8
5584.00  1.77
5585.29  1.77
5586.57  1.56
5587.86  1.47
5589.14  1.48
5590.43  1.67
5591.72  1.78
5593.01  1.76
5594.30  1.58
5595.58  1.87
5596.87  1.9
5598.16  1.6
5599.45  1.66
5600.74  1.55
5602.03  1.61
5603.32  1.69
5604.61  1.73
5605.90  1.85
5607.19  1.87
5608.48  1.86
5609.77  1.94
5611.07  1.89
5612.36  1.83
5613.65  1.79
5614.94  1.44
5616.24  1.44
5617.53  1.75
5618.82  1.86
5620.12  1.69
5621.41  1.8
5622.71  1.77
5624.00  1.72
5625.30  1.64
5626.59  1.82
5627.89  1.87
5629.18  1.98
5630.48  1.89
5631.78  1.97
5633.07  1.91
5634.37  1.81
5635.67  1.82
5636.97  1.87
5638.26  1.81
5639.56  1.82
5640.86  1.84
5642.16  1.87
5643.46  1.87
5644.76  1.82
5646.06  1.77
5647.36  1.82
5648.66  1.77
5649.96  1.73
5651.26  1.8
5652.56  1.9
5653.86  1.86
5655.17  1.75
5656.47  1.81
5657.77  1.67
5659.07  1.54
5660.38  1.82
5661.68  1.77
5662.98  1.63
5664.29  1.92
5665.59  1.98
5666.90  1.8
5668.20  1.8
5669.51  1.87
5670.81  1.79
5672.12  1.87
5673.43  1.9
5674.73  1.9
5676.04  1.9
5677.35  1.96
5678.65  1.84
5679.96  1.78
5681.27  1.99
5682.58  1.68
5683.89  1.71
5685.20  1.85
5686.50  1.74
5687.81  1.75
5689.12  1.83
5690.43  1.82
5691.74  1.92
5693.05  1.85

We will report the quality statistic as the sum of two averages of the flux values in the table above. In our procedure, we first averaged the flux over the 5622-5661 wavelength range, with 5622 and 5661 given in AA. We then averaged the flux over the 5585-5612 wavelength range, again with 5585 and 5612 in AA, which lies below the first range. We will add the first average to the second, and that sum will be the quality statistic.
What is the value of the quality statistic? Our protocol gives 3.53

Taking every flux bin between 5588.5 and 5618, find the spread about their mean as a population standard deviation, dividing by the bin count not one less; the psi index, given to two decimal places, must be 0.15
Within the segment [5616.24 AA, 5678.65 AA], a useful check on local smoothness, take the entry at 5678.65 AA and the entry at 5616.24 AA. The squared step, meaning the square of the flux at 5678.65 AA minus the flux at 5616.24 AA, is 0.160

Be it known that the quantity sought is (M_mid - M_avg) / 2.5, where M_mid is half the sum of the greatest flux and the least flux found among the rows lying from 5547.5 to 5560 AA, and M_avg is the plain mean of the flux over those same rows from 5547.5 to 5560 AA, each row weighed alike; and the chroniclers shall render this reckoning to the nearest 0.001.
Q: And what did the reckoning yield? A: 0.013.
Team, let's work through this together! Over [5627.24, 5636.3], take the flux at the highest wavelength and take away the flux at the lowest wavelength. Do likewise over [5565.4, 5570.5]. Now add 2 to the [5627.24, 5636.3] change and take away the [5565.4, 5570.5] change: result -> 1.98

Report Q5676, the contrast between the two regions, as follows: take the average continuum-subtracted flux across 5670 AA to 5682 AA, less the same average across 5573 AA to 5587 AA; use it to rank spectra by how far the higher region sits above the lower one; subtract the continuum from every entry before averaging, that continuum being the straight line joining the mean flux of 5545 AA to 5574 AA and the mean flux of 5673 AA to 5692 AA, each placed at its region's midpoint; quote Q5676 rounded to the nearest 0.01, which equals 0.10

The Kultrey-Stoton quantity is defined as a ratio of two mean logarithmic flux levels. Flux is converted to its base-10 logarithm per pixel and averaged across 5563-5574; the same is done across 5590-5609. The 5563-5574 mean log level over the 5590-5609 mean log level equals 0.99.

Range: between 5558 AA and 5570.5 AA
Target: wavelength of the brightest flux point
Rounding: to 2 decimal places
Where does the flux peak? 5558.34 AA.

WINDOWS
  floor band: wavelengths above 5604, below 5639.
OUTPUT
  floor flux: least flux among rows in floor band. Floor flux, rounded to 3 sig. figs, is 1.44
